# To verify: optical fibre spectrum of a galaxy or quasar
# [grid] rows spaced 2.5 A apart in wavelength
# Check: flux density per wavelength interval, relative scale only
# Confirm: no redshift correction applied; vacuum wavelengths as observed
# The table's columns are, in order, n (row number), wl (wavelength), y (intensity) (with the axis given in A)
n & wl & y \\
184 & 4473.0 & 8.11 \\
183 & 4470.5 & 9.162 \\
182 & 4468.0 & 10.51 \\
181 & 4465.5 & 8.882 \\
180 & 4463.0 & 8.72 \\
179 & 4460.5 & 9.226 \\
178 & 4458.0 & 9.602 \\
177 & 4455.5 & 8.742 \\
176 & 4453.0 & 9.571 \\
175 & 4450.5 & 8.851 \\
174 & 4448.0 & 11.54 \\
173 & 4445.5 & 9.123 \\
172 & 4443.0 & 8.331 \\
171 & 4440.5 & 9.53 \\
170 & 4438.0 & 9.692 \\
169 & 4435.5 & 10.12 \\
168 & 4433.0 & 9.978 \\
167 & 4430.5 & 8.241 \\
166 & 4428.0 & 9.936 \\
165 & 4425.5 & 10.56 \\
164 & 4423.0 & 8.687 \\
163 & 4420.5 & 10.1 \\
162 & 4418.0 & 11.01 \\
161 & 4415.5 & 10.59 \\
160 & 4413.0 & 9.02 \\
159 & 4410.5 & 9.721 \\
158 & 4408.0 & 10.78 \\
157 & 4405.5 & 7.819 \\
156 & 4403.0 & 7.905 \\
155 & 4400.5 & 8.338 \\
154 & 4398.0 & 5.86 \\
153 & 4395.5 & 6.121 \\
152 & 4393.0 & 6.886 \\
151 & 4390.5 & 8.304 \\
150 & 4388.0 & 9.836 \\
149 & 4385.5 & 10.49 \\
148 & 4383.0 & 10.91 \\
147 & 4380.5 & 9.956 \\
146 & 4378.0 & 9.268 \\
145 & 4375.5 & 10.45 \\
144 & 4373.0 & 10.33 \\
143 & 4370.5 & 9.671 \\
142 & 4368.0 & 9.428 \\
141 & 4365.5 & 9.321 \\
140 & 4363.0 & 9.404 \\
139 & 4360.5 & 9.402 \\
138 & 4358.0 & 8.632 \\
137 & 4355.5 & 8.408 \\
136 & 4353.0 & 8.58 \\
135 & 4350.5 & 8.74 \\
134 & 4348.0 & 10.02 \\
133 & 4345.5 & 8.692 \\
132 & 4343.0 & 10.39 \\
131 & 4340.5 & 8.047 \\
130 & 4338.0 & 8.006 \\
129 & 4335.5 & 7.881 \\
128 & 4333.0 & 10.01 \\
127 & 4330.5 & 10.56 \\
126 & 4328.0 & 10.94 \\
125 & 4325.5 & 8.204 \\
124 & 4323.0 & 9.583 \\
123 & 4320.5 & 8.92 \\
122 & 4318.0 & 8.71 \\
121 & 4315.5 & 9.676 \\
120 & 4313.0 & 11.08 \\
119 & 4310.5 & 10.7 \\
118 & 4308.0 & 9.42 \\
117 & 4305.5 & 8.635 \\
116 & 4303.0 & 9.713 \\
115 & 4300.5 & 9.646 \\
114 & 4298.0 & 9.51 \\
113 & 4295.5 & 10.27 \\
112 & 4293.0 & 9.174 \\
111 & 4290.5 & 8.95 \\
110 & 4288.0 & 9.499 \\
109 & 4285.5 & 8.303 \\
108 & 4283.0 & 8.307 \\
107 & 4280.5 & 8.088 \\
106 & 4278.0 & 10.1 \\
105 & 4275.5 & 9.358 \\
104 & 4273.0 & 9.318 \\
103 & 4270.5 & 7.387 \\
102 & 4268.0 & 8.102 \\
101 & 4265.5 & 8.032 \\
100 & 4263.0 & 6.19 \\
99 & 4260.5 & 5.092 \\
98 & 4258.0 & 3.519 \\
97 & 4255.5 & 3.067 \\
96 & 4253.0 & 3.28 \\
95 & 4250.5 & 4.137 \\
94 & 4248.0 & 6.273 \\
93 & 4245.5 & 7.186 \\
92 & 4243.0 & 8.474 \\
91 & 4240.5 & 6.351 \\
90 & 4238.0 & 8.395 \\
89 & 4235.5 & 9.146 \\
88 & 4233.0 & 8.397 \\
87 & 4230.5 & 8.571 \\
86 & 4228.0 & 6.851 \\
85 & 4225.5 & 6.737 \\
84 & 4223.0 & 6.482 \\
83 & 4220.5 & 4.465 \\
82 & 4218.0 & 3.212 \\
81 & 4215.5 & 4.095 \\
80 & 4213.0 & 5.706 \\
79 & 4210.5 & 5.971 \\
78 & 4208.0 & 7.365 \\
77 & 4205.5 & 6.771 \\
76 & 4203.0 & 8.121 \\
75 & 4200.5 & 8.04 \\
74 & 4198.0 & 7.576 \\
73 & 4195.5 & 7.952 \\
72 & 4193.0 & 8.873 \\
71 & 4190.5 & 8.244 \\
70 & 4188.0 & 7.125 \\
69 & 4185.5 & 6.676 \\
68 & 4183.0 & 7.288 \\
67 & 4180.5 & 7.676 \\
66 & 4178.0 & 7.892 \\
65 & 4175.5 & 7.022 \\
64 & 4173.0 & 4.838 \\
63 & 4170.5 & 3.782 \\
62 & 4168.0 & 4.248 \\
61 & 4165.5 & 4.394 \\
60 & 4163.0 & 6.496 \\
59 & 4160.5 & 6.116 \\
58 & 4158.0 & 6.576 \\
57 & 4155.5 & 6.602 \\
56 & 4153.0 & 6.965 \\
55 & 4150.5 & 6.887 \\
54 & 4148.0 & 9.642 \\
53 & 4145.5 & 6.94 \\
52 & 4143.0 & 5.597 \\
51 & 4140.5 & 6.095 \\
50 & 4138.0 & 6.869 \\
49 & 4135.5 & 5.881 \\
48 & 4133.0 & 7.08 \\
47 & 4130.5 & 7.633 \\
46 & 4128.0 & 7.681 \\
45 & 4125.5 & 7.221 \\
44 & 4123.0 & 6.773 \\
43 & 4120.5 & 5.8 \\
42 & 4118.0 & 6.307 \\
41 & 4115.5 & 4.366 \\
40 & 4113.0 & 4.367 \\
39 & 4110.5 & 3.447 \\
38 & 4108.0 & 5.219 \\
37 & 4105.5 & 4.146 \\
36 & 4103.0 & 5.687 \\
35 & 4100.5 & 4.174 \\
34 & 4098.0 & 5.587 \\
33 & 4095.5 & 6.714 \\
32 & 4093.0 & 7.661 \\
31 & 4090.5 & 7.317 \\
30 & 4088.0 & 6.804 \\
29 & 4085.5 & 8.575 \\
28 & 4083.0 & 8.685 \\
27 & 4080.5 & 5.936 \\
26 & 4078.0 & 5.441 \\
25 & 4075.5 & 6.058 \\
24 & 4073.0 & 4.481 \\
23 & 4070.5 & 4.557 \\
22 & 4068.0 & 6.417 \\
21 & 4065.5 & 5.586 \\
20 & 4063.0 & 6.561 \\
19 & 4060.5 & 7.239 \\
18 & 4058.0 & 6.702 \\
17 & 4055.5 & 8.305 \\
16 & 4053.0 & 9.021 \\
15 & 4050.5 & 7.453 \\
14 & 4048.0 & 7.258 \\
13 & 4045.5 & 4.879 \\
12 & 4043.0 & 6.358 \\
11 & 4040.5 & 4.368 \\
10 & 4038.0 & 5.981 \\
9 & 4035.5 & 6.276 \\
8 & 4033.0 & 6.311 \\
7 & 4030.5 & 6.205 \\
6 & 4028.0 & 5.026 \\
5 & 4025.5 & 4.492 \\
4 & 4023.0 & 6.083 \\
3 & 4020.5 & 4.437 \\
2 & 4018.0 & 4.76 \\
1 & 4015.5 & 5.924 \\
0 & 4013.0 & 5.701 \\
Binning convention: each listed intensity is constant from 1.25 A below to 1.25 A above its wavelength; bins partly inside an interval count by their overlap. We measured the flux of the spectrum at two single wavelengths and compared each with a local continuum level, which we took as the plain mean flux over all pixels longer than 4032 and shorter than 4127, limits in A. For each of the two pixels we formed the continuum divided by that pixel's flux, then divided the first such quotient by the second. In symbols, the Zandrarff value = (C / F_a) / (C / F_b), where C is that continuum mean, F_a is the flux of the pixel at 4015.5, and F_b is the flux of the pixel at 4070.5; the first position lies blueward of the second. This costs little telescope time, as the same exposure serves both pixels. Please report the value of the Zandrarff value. 0.77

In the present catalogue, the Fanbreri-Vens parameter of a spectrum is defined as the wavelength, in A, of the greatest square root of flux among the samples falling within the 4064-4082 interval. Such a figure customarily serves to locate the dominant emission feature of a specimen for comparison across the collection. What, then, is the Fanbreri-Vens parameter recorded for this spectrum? 4068.0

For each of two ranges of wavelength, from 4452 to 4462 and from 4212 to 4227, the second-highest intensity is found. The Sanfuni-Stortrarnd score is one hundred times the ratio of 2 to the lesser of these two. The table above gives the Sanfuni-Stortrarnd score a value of 31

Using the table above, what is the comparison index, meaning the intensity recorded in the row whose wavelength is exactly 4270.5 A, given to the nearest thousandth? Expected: 7.387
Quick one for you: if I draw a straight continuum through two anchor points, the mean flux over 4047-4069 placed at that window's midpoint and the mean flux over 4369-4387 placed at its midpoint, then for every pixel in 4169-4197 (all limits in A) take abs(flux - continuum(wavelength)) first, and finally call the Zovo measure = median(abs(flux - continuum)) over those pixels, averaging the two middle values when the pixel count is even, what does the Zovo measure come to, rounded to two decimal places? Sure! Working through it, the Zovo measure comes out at 1.05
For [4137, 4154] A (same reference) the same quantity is 1.15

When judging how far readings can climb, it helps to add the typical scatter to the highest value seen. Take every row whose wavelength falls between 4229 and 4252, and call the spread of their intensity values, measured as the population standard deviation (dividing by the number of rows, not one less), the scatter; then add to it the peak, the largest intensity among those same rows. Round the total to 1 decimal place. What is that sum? 10.7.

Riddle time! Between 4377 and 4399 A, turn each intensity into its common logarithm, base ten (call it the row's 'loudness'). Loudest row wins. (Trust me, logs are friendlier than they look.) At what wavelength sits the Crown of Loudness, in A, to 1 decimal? 4383.0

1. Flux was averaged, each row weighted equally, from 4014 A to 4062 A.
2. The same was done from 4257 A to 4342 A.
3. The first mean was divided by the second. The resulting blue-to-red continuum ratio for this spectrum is 0.70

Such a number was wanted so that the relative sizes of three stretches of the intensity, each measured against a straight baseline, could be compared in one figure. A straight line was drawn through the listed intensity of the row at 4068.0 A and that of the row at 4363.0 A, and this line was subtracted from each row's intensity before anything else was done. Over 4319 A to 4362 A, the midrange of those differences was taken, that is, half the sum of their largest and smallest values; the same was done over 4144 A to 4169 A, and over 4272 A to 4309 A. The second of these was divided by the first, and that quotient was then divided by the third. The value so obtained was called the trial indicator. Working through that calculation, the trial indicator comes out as -2.2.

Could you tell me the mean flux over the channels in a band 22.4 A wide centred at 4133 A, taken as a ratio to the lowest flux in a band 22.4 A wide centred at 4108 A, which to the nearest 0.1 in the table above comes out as 2.0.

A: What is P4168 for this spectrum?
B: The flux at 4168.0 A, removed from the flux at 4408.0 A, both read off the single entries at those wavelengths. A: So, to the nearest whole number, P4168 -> 7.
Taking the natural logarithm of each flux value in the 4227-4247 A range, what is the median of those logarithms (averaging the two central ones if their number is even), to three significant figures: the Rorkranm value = 2.13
